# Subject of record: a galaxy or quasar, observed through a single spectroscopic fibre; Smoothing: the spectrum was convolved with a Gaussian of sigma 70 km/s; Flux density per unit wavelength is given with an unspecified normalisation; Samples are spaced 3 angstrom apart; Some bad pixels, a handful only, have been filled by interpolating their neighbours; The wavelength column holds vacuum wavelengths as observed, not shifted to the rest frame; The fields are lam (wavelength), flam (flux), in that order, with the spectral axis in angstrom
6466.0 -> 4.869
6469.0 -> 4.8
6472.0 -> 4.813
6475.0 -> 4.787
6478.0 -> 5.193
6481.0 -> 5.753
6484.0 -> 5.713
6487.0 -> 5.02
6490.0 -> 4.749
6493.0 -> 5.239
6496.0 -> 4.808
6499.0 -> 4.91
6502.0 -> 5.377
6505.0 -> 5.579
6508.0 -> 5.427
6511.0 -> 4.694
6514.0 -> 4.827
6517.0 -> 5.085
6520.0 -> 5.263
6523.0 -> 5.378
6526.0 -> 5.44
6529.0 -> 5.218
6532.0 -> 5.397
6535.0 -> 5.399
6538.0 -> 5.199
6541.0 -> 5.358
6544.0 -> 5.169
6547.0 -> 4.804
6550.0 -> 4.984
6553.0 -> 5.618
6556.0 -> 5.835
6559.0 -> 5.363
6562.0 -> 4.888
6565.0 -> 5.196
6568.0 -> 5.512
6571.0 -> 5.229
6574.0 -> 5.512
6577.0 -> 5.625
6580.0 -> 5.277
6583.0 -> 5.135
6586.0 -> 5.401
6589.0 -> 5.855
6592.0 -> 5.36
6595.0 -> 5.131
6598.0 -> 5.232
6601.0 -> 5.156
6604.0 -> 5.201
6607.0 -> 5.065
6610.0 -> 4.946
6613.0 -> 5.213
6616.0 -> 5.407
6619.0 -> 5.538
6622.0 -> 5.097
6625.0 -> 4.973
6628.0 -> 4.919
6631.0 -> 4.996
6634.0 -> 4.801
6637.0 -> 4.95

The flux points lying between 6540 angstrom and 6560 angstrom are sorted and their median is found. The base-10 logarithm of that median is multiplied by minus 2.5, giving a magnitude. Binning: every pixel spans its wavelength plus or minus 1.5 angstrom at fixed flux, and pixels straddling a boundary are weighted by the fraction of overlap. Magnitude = -1.82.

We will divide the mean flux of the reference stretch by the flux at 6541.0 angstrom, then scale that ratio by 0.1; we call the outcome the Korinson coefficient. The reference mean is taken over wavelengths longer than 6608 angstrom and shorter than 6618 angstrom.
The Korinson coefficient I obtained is 0.097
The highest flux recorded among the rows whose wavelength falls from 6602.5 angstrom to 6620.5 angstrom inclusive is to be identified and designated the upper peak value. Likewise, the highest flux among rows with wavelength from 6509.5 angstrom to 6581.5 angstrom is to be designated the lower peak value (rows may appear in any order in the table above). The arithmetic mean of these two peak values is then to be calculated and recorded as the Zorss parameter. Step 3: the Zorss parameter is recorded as 5.69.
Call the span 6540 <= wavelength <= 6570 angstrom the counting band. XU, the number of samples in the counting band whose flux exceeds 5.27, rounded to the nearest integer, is 5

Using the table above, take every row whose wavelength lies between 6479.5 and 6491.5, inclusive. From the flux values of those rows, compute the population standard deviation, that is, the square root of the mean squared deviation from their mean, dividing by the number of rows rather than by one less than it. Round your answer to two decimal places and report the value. 0.44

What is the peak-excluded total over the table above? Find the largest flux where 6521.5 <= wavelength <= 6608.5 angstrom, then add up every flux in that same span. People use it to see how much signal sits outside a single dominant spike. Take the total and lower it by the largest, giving 148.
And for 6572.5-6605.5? 53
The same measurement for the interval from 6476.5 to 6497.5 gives 31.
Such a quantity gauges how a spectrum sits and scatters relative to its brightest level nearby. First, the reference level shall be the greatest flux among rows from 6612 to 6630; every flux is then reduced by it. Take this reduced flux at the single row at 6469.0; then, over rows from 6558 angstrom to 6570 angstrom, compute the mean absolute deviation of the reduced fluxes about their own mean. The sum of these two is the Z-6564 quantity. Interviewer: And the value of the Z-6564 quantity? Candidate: -0.54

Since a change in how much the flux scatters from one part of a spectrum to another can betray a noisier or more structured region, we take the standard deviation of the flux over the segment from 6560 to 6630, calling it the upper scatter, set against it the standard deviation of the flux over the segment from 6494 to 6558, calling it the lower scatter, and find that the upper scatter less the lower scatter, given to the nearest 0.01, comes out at -0.06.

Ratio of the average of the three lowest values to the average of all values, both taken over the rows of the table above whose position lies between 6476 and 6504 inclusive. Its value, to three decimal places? 0.928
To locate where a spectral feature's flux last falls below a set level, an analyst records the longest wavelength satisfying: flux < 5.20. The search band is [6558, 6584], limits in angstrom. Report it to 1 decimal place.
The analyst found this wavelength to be 6583.0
